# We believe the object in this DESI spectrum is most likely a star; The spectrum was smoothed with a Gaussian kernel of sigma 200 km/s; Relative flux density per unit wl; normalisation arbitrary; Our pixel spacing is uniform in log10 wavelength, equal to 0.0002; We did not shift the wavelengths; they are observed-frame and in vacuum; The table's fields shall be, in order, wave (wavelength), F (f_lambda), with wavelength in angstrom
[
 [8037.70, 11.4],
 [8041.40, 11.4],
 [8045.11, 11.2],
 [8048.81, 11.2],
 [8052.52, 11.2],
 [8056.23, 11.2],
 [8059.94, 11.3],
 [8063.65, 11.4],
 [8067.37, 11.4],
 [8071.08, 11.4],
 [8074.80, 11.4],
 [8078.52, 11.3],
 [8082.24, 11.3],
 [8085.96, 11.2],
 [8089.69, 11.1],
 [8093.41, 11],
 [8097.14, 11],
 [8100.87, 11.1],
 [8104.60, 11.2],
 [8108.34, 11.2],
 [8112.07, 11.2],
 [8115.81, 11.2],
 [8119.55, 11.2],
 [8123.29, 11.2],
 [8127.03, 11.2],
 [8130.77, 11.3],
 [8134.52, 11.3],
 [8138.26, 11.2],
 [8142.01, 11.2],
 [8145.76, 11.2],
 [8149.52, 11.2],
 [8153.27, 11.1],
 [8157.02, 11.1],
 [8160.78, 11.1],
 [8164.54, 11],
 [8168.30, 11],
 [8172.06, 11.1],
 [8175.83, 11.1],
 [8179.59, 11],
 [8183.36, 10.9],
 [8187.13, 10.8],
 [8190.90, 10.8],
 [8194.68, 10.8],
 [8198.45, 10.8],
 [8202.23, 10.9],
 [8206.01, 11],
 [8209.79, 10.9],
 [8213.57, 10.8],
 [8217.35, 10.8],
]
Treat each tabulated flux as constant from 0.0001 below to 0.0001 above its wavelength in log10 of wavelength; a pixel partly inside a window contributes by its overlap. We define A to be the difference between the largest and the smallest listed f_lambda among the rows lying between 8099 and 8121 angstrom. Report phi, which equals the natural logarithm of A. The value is -2.3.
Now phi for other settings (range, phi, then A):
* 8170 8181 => -2.3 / 0.10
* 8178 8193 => -1.6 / 0.20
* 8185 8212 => -1.6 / 0.20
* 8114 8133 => -2.3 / 0.10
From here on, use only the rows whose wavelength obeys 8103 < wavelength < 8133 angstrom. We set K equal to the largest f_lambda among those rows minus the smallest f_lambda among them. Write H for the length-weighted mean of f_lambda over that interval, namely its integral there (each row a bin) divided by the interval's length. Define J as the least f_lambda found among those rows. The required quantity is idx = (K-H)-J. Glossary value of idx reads -22.3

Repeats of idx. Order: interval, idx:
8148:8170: -21.9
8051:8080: -22.3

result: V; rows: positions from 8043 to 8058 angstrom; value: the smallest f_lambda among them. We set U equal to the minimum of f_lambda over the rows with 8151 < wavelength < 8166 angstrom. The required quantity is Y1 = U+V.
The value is 22.20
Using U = 11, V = 11.2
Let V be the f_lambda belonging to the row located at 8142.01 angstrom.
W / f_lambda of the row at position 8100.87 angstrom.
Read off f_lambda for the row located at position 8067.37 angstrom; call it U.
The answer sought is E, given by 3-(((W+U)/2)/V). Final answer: 2.00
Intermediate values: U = 11.4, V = 11.2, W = 11.1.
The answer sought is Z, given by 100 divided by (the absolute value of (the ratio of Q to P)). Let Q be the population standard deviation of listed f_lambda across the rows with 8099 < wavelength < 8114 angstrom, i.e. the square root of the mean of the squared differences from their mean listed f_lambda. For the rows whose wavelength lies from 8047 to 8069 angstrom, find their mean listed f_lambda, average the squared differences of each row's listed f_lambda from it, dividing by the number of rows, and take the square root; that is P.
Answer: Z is 207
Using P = 0.090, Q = 0.04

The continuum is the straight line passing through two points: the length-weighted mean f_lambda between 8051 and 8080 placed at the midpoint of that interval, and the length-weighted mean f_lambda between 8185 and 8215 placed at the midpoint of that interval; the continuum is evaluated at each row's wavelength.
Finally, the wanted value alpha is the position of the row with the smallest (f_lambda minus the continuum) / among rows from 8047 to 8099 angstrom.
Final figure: 8093.41 angstrom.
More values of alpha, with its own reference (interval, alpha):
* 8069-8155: 8093.41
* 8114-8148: 8115.81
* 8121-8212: 8187.13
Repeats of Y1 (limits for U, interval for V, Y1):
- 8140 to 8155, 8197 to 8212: 21.90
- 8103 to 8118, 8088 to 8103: 22.20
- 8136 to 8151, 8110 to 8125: 22.40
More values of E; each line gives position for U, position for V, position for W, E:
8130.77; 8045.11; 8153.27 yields 2.00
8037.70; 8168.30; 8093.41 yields 1.98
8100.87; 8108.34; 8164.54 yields 2.01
